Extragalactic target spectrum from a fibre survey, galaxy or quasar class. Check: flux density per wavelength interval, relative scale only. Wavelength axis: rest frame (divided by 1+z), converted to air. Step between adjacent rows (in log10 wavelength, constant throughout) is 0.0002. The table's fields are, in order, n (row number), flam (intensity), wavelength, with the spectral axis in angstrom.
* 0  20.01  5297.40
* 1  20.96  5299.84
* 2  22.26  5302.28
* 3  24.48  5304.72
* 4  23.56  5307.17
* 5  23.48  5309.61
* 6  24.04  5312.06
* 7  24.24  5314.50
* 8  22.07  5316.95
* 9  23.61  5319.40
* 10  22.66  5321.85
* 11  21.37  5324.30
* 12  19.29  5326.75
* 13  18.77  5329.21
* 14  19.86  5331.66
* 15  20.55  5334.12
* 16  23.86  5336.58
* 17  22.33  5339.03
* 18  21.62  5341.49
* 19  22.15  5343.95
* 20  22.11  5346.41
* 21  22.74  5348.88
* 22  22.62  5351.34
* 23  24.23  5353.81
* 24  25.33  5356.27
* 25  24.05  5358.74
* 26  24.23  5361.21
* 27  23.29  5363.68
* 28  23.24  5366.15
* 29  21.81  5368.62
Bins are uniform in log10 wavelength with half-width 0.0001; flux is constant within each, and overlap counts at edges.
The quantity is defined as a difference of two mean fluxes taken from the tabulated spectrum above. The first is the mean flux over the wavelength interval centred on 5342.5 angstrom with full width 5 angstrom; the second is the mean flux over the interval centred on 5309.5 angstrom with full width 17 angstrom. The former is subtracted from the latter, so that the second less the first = 1.6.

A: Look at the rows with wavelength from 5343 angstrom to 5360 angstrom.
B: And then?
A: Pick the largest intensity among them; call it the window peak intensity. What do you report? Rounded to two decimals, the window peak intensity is 25.33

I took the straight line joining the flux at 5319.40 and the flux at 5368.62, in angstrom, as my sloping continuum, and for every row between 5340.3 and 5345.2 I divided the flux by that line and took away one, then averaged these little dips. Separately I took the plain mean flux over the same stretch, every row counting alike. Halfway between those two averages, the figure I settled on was 10.9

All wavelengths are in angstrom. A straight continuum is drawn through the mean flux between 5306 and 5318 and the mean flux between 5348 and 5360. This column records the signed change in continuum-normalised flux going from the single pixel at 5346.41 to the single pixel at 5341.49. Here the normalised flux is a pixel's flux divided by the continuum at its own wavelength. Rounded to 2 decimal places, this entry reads -0.02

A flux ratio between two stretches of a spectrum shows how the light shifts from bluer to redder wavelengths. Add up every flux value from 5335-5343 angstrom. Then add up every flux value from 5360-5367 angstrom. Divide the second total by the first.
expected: 1.04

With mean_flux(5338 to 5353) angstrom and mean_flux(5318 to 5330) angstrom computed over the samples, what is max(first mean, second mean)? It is 22.3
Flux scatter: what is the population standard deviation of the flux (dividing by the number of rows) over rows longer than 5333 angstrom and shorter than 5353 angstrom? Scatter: 0.89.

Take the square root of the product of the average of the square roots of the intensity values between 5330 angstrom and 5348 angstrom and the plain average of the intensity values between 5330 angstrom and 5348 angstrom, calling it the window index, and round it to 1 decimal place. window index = 10.1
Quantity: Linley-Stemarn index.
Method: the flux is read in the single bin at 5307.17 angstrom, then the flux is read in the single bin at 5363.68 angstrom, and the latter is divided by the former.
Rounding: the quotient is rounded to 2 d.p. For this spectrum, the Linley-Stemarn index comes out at 0.99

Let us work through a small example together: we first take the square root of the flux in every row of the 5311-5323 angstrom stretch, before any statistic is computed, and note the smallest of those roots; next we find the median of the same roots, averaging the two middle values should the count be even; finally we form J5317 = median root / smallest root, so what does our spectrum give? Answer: 1.03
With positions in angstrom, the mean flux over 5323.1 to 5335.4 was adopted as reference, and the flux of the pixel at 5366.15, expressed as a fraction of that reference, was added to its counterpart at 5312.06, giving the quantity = 2.37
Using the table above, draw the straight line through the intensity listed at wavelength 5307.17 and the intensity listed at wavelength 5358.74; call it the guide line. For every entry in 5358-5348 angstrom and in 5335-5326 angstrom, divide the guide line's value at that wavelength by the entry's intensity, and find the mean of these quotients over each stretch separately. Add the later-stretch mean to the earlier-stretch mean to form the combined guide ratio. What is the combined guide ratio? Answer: 2.23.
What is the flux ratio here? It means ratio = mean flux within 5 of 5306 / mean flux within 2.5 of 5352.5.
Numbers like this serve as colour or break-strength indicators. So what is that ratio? 1.00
